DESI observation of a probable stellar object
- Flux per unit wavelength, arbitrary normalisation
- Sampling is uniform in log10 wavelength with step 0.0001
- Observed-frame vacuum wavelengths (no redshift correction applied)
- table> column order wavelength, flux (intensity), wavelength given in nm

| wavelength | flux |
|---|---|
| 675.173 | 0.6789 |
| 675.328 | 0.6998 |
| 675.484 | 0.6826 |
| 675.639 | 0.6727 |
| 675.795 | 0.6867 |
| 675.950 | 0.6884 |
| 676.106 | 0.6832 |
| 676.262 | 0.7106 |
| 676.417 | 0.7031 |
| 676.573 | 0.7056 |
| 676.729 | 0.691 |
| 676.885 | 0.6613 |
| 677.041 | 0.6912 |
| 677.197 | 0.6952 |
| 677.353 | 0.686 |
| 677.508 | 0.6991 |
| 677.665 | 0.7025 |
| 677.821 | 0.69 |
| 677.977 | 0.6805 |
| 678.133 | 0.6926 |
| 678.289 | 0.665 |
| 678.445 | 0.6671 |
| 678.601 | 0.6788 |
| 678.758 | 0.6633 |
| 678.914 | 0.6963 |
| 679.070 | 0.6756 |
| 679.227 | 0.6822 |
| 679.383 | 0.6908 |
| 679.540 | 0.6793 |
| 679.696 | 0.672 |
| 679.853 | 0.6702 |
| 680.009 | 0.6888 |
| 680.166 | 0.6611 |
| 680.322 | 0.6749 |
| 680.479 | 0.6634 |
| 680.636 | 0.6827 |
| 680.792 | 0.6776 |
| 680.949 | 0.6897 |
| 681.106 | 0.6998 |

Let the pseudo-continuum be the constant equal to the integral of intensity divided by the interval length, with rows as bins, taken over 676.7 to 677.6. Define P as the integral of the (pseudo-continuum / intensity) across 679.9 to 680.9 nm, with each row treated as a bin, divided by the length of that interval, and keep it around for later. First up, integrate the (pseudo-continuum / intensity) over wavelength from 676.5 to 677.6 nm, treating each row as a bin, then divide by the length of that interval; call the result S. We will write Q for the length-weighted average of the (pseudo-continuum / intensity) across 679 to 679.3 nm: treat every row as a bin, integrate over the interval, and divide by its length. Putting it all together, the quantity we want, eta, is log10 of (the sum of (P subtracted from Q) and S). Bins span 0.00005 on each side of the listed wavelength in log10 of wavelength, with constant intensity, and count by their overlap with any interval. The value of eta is -0.006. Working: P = 1.02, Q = 1.010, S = 1.00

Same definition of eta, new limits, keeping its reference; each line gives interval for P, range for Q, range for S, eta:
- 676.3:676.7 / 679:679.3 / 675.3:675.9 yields 0.016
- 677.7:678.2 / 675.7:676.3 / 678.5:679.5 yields 0.002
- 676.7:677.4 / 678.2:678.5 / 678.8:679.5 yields 0.013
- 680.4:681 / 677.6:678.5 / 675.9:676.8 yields -0.009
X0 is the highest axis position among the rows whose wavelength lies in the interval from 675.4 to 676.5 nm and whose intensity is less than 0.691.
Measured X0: 676.106 nm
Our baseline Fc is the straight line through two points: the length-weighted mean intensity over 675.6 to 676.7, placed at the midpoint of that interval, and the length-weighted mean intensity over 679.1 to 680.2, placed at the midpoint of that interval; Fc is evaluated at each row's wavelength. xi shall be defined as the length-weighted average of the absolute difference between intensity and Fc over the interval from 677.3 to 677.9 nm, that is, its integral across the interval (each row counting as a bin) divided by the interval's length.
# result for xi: 0.0086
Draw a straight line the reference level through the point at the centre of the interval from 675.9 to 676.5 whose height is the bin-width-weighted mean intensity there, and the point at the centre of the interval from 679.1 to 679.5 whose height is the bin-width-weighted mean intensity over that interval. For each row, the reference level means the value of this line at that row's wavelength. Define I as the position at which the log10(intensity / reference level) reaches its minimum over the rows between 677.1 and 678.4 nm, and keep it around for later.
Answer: 678.289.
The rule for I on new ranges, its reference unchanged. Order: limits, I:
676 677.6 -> 676.885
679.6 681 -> 680.166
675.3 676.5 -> 675.639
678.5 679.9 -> 678.758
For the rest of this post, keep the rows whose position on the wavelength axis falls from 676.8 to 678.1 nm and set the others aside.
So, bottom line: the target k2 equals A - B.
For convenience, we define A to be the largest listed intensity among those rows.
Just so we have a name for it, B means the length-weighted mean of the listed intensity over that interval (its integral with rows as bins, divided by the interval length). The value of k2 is 0.0142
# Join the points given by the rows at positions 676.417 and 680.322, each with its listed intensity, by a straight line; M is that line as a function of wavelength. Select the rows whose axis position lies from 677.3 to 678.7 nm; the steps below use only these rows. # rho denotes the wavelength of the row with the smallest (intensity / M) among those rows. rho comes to 678.289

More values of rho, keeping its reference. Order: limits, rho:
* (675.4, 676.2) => 675.639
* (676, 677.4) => 676.885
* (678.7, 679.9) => 678.758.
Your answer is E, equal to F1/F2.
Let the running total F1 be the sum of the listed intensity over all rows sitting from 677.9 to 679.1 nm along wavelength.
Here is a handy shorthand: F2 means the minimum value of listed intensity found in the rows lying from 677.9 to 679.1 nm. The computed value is 8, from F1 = 5.4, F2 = 0.6633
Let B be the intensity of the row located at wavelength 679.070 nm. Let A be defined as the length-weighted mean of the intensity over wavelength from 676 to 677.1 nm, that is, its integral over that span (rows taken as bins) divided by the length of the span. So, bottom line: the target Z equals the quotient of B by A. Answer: 0.98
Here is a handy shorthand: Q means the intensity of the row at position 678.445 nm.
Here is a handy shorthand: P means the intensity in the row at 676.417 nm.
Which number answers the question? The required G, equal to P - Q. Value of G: 0.036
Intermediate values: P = 0.7031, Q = 0.6671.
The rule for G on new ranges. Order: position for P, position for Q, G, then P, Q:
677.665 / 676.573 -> -0.003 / 0.7025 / 0.7056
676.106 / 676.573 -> -0.022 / 0.6832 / 0.7056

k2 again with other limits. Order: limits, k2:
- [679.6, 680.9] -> 0.0142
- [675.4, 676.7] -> 0.0190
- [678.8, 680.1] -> 0.0151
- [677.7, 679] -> 0.0159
